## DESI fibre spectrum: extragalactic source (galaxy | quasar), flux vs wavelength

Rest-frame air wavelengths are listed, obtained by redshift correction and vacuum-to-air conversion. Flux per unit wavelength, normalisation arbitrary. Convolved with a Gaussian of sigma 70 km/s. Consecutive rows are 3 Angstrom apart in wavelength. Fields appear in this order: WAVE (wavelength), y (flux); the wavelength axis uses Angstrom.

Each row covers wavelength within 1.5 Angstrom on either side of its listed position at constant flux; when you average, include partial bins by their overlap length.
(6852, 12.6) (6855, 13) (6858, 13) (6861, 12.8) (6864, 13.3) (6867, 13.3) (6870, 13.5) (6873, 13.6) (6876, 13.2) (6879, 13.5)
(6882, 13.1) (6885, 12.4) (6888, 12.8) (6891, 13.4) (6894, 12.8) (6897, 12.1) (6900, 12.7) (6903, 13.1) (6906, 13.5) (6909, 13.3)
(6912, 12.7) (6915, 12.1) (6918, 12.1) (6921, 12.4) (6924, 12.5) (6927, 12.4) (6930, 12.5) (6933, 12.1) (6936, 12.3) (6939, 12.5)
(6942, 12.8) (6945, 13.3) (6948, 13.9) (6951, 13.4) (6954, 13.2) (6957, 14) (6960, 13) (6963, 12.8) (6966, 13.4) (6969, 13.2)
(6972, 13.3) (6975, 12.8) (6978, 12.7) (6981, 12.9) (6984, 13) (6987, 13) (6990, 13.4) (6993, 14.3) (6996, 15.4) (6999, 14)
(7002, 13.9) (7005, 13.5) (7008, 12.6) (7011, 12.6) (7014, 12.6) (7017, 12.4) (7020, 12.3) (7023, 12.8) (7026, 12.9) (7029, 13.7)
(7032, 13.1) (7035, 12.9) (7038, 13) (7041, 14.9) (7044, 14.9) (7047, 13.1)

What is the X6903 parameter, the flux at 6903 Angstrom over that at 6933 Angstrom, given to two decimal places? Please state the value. 1.08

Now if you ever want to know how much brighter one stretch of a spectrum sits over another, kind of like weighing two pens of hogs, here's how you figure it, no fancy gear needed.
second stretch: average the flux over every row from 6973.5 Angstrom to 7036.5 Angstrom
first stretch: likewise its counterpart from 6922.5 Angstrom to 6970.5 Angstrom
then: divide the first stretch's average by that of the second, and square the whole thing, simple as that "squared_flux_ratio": 0.97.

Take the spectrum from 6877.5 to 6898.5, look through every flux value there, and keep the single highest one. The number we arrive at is 13.5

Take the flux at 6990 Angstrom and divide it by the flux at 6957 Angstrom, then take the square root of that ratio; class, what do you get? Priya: 0.98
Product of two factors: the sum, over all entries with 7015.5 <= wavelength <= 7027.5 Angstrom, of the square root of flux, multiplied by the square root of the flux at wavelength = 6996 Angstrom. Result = 55.7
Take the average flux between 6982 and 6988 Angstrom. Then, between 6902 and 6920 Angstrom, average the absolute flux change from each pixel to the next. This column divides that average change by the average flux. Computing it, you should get 0.028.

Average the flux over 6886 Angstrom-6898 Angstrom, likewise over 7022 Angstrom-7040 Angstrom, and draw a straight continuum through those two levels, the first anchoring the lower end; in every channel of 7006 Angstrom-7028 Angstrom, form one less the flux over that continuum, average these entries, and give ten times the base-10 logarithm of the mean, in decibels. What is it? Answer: -14.7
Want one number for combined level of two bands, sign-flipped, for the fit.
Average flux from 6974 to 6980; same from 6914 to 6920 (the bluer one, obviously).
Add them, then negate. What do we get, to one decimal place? -24.9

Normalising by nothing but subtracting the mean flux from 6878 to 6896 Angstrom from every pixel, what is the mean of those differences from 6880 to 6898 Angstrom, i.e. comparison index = -0.2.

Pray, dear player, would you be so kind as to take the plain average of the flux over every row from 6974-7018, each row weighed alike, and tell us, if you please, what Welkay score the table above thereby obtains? 13.3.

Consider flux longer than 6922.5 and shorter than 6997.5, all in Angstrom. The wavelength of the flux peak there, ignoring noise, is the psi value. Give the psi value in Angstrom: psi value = 6996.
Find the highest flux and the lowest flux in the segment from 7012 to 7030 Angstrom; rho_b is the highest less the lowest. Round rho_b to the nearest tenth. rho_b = 1.4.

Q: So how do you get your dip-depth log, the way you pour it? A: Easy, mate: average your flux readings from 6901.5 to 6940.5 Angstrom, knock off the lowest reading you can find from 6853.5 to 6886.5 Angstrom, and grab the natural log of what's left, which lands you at -1.7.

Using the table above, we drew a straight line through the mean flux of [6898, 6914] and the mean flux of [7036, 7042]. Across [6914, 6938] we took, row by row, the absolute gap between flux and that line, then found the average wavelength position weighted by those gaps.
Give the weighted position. 6925.5 Angstrom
